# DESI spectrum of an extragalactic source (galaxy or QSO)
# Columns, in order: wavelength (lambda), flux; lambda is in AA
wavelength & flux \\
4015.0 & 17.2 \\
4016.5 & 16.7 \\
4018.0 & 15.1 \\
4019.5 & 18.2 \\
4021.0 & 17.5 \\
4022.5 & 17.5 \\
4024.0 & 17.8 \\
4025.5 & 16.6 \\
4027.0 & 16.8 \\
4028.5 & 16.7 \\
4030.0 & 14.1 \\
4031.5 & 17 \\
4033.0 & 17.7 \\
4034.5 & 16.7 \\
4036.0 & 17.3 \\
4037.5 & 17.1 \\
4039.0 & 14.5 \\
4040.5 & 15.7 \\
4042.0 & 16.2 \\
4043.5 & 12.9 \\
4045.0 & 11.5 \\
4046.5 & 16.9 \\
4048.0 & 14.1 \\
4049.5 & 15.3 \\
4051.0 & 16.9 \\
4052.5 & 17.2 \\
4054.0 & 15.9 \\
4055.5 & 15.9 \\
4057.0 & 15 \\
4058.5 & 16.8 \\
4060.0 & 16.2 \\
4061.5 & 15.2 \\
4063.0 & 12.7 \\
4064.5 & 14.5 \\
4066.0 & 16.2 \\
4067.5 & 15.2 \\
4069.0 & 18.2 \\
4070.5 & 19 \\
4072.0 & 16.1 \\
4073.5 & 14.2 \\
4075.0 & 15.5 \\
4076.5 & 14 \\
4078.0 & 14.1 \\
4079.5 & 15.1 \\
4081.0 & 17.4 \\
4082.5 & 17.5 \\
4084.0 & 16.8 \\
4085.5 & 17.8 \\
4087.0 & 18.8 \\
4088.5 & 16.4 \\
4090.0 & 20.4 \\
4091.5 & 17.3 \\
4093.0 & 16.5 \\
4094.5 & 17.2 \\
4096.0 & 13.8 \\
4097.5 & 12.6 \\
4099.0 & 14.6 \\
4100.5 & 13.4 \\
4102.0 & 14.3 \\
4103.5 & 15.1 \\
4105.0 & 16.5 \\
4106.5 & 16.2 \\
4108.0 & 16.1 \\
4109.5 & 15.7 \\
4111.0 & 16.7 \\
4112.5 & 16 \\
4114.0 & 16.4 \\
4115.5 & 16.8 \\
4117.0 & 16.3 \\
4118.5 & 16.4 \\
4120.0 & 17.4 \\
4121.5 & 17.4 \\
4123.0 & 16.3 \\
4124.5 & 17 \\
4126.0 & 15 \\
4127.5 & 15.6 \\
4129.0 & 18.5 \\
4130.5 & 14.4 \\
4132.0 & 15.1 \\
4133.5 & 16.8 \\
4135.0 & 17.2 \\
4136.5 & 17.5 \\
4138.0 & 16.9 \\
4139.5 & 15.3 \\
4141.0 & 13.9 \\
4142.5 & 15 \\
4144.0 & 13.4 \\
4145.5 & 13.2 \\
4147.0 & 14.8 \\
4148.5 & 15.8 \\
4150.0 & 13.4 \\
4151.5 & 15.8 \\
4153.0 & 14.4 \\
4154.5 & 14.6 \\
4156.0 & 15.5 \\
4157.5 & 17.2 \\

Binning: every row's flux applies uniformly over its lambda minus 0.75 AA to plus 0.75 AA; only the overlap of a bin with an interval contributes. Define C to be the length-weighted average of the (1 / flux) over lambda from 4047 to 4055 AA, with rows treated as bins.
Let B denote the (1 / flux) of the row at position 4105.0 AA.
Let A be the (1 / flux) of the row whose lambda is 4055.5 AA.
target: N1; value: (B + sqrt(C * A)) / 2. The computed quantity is 0.062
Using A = 0.063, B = 0.061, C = 0.063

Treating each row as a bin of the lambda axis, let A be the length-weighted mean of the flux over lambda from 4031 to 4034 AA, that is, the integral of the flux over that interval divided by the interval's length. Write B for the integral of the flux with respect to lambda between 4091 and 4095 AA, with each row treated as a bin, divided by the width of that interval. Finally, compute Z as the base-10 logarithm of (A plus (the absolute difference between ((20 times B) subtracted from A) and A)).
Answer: 2.55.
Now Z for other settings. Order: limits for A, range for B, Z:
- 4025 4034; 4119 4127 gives 2.54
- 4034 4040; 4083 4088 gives 2.57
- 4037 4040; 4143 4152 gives 2.48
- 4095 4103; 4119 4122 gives 2.56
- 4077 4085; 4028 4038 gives 2.54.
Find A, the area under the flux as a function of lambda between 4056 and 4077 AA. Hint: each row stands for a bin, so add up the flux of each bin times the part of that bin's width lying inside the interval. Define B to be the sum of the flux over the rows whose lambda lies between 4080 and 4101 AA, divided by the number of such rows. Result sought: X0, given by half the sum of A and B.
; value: 173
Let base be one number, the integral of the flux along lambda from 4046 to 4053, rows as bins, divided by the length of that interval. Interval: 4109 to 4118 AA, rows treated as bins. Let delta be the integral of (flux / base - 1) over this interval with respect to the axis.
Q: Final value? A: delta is 0.2 AA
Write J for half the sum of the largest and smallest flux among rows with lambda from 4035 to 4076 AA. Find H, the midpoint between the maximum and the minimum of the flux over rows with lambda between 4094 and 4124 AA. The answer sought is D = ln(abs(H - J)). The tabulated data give -1.4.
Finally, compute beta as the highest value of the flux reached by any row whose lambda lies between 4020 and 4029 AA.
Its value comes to 17.8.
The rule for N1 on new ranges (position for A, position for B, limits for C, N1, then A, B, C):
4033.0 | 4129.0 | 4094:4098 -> 0.059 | 0.056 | 0.054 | 0.070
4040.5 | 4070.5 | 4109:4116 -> 0.058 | 0.064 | 0.053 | 0.061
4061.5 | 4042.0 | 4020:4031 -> 0.062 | 0.066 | 0.062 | 0.060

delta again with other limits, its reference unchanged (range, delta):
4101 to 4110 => -0.2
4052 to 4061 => 0.1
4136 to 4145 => -0.4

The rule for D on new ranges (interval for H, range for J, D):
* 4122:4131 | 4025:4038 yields -0.6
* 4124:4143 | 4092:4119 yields 0.3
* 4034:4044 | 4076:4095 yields 0.7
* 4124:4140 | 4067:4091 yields -0.3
